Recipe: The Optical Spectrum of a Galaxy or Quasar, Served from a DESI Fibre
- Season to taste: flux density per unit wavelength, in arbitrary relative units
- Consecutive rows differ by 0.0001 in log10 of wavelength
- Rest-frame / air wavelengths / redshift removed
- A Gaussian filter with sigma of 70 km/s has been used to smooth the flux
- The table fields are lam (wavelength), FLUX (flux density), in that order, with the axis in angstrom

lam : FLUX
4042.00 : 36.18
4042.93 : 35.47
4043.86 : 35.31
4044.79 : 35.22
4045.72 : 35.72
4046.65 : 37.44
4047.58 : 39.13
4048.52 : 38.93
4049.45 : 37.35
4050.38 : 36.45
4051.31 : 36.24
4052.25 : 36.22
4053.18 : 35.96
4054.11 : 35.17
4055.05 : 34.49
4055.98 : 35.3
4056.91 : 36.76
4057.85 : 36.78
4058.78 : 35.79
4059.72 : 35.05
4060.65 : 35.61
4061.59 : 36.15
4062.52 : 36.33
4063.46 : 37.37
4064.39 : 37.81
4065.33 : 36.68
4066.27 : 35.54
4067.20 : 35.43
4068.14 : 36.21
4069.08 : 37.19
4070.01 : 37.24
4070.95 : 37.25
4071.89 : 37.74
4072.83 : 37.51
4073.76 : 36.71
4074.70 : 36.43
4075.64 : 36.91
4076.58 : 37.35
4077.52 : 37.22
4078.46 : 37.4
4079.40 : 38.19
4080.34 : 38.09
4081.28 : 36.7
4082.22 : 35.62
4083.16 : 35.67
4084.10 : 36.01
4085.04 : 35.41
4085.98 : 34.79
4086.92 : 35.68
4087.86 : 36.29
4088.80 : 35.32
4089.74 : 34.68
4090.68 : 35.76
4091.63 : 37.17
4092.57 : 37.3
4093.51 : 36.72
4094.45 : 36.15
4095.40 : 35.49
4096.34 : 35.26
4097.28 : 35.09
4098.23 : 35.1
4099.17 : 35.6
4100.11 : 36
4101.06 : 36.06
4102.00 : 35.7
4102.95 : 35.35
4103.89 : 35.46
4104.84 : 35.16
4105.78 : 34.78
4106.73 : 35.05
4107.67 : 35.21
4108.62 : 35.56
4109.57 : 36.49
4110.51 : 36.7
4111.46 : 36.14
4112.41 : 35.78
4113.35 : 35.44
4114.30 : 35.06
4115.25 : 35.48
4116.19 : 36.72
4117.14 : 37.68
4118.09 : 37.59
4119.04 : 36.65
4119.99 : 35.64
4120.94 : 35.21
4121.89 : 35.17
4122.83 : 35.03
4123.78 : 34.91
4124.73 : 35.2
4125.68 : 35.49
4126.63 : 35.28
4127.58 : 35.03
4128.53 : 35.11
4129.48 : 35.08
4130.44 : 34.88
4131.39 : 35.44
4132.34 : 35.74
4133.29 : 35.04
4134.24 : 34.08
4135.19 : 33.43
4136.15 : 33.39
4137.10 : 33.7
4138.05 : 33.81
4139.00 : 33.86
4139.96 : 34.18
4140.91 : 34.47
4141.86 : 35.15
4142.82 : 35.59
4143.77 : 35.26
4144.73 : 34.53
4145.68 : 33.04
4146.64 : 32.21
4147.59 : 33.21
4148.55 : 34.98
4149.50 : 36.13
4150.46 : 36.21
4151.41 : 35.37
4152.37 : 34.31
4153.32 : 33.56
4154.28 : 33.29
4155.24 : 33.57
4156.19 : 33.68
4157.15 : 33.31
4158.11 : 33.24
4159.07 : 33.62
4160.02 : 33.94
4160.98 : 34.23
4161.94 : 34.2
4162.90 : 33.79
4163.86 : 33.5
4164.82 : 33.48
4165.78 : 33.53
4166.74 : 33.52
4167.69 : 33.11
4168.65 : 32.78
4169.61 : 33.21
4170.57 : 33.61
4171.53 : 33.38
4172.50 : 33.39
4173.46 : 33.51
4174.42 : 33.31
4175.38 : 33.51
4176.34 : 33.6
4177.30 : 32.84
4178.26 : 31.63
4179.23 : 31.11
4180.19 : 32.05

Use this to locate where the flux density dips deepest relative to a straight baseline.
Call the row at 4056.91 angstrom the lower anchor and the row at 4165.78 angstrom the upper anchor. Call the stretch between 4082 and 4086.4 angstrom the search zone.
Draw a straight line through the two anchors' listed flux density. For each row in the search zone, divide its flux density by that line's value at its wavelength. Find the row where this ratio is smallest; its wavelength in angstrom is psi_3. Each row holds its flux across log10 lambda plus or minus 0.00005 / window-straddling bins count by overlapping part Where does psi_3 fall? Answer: 4085.98 angstrom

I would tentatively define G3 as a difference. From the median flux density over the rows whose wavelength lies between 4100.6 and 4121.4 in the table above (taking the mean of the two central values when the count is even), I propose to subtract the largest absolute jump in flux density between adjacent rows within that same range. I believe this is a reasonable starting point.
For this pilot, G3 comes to 34.4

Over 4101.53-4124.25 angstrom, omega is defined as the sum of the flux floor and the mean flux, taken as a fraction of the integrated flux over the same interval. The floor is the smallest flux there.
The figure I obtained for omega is 0.0868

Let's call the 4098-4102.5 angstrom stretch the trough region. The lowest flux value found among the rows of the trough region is 35.1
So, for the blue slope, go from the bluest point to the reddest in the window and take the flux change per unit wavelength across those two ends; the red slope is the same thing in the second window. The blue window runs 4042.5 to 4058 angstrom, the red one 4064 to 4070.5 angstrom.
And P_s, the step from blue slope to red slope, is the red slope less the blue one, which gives -0.19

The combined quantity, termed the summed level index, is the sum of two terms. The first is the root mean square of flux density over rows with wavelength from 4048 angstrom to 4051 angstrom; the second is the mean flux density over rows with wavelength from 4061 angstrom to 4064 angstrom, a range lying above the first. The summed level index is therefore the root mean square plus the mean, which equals 74.2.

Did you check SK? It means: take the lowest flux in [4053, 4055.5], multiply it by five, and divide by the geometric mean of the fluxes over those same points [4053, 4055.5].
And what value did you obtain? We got 4.90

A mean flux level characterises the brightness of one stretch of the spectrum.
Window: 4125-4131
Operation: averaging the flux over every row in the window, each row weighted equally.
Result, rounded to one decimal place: 35.1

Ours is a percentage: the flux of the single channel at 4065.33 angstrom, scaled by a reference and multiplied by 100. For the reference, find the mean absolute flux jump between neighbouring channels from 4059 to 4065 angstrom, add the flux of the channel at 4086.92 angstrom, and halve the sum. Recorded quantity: 202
